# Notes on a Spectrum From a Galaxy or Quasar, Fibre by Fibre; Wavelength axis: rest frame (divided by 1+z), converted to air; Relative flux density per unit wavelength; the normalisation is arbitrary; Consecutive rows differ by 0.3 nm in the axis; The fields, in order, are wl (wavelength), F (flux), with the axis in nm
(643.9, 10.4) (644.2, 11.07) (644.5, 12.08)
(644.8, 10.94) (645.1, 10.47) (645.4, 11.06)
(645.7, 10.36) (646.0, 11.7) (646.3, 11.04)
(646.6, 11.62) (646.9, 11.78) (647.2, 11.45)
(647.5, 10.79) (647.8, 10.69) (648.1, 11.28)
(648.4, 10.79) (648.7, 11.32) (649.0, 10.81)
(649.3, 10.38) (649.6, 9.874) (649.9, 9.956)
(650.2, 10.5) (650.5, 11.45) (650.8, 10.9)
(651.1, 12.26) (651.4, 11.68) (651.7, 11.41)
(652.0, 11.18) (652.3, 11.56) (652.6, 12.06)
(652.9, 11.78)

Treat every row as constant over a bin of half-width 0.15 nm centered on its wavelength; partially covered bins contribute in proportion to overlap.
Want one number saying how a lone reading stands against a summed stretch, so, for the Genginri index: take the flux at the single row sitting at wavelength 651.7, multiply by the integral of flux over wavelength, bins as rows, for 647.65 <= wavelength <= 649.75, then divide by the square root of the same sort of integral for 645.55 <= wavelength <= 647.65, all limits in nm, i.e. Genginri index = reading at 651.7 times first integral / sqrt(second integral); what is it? 52.9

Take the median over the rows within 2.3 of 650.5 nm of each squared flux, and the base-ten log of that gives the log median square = 2.10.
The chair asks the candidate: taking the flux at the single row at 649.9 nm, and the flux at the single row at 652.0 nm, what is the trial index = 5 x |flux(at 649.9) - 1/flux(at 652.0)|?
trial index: 49.3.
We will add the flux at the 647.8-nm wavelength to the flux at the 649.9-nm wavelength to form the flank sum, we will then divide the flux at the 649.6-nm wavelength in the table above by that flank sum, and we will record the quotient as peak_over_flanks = 0.478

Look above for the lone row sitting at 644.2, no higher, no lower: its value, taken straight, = 11.07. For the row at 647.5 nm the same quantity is 10.79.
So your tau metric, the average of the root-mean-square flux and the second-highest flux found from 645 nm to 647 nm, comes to 11.4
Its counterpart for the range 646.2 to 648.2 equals 11.4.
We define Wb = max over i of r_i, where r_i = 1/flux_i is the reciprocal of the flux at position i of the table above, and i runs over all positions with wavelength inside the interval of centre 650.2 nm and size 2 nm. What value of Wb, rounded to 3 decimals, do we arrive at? 0.101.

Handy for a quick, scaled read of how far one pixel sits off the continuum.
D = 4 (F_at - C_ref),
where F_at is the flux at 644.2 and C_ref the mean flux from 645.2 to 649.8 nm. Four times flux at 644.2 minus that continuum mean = 0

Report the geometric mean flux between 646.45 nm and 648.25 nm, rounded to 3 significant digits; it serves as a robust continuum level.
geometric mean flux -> 11.3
